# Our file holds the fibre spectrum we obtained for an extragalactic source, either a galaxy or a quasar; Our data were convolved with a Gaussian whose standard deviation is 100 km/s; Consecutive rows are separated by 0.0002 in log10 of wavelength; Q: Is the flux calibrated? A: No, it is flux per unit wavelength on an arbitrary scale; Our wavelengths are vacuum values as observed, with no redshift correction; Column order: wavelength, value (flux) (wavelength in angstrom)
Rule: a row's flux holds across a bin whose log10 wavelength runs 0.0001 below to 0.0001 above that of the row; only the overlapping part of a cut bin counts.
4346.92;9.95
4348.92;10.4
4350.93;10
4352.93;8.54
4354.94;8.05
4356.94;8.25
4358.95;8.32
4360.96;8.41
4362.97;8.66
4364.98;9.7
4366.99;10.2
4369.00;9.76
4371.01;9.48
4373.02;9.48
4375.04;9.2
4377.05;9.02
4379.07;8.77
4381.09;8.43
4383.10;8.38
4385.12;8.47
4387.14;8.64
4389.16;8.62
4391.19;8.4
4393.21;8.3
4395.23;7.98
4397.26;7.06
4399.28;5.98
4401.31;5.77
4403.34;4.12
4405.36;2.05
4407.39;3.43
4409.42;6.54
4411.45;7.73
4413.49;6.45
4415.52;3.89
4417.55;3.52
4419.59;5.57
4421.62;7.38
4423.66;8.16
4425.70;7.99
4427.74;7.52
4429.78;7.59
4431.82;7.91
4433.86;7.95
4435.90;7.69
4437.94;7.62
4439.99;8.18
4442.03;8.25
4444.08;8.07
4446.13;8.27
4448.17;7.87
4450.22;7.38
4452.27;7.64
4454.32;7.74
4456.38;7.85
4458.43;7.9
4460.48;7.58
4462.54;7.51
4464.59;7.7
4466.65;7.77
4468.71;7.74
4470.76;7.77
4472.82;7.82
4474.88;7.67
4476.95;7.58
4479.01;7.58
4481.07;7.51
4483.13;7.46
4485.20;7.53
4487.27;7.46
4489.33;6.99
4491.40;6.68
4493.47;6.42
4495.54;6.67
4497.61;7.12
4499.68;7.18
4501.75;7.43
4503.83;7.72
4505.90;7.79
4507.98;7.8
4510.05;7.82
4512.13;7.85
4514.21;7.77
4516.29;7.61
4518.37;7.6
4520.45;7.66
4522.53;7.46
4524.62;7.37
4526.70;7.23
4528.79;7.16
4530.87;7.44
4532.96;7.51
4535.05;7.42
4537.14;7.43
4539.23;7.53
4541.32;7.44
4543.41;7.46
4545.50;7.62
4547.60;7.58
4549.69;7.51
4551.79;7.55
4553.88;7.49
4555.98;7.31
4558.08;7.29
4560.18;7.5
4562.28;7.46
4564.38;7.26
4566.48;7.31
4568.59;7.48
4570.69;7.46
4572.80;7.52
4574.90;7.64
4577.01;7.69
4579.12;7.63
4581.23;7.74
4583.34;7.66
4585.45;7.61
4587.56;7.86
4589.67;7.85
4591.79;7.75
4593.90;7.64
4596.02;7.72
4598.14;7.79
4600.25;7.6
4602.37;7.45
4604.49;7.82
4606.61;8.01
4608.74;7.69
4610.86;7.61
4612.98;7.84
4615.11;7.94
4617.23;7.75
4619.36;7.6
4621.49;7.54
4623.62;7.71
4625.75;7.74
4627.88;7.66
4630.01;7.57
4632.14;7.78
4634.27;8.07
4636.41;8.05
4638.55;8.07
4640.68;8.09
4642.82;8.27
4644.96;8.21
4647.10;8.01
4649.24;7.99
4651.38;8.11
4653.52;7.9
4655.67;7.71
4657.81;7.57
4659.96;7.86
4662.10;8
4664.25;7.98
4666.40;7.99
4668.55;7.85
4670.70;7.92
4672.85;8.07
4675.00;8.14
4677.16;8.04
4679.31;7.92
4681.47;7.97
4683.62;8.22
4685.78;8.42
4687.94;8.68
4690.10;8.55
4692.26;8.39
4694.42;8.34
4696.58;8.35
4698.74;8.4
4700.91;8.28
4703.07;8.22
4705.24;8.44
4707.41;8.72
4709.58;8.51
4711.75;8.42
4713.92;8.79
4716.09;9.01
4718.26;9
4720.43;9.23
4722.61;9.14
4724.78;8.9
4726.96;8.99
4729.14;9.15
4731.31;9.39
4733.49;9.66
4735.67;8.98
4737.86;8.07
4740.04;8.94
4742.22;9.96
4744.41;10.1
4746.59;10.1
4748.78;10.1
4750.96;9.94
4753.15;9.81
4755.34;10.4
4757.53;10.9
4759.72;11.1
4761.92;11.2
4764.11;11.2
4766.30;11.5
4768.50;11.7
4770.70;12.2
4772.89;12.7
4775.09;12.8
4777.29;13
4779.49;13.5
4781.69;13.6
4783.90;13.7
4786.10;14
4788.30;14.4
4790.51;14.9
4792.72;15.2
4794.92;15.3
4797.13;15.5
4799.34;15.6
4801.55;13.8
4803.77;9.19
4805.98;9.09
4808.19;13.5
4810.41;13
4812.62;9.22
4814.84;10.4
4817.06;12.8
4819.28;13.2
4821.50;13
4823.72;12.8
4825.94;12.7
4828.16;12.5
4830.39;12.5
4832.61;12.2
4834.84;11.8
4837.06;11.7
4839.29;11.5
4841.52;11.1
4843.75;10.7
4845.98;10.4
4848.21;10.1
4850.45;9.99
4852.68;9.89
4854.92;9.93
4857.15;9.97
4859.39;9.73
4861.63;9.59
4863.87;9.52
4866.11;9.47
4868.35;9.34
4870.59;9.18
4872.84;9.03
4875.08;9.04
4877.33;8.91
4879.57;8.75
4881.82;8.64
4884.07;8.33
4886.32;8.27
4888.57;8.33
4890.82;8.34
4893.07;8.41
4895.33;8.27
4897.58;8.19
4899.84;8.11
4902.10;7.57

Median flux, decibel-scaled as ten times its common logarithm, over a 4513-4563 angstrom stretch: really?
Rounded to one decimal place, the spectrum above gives 8.7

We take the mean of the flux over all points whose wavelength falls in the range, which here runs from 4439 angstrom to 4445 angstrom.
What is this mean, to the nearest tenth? 8.2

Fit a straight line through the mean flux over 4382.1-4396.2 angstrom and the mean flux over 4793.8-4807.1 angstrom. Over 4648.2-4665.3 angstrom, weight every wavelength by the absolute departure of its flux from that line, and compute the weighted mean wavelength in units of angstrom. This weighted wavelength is 4656.9 angstrom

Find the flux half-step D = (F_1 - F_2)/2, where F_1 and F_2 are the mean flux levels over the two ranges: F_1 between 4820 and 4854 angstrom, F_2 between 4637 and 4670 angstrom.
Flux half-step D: 1.78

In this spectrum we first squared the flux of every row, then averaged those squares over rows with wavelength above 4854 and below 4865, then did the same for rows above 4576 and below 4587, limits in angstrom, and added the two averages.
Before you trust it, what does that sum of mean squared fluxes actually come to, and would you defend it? 154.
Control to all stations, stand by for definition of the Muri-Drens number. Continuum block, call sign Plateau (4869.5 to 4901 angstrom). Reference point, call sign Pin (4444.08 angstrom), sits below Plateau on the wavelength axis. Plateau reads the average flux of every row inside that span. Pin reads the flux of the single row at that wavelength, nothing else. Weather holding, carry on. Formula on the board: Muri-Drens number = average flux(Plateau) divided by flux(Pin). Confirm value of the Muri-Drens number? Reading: 1.06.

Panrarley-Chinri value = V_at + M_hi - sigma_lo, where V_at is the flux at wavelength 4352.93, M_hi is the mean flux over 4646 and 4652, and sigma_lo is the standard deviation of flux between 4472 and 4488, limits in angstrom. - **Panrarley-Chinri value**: 16.5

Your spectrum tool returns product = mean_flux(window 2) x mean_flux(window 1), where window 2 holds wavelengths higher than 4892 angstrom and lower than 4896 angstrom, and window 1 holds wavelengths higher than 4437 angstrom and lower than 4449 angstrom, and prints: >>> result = 67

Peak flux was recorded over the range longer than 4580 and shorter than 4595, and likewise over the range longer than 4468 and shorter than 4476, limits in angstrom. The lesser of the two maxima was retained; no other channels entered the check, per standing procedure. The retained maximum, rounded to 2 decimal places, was 7.82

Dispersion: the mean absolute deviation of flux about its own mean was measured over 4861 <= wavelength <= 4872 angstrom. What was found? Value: 0.13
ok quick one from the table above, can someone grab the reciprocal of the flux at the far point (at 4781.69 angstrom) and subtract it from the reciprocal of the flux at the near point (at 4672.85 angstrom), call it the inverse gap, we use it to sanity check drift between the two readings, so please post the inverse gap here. 0.050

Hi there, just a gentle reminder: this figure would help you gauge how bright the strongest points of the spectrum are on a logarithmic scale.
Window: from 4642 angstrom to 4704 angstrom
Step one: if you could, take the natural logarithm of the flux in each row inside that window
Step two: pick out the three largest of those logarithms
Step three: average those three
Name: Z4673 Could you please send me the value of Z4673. 2.15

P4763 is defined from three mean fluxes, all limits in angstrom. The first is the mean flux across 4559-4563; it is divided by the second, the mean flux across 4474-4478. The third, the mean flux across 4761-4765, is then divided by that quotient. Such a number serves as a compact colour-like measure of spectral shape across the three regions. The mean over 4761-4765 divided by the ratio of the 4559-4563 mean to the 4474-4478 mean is 11.4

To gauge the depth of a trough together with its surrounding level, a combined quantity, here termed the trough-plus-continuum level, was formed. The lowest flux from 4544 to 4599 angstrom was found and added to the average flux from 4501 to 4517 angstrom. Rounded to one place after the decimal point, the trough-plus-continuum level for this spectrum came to 15.0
